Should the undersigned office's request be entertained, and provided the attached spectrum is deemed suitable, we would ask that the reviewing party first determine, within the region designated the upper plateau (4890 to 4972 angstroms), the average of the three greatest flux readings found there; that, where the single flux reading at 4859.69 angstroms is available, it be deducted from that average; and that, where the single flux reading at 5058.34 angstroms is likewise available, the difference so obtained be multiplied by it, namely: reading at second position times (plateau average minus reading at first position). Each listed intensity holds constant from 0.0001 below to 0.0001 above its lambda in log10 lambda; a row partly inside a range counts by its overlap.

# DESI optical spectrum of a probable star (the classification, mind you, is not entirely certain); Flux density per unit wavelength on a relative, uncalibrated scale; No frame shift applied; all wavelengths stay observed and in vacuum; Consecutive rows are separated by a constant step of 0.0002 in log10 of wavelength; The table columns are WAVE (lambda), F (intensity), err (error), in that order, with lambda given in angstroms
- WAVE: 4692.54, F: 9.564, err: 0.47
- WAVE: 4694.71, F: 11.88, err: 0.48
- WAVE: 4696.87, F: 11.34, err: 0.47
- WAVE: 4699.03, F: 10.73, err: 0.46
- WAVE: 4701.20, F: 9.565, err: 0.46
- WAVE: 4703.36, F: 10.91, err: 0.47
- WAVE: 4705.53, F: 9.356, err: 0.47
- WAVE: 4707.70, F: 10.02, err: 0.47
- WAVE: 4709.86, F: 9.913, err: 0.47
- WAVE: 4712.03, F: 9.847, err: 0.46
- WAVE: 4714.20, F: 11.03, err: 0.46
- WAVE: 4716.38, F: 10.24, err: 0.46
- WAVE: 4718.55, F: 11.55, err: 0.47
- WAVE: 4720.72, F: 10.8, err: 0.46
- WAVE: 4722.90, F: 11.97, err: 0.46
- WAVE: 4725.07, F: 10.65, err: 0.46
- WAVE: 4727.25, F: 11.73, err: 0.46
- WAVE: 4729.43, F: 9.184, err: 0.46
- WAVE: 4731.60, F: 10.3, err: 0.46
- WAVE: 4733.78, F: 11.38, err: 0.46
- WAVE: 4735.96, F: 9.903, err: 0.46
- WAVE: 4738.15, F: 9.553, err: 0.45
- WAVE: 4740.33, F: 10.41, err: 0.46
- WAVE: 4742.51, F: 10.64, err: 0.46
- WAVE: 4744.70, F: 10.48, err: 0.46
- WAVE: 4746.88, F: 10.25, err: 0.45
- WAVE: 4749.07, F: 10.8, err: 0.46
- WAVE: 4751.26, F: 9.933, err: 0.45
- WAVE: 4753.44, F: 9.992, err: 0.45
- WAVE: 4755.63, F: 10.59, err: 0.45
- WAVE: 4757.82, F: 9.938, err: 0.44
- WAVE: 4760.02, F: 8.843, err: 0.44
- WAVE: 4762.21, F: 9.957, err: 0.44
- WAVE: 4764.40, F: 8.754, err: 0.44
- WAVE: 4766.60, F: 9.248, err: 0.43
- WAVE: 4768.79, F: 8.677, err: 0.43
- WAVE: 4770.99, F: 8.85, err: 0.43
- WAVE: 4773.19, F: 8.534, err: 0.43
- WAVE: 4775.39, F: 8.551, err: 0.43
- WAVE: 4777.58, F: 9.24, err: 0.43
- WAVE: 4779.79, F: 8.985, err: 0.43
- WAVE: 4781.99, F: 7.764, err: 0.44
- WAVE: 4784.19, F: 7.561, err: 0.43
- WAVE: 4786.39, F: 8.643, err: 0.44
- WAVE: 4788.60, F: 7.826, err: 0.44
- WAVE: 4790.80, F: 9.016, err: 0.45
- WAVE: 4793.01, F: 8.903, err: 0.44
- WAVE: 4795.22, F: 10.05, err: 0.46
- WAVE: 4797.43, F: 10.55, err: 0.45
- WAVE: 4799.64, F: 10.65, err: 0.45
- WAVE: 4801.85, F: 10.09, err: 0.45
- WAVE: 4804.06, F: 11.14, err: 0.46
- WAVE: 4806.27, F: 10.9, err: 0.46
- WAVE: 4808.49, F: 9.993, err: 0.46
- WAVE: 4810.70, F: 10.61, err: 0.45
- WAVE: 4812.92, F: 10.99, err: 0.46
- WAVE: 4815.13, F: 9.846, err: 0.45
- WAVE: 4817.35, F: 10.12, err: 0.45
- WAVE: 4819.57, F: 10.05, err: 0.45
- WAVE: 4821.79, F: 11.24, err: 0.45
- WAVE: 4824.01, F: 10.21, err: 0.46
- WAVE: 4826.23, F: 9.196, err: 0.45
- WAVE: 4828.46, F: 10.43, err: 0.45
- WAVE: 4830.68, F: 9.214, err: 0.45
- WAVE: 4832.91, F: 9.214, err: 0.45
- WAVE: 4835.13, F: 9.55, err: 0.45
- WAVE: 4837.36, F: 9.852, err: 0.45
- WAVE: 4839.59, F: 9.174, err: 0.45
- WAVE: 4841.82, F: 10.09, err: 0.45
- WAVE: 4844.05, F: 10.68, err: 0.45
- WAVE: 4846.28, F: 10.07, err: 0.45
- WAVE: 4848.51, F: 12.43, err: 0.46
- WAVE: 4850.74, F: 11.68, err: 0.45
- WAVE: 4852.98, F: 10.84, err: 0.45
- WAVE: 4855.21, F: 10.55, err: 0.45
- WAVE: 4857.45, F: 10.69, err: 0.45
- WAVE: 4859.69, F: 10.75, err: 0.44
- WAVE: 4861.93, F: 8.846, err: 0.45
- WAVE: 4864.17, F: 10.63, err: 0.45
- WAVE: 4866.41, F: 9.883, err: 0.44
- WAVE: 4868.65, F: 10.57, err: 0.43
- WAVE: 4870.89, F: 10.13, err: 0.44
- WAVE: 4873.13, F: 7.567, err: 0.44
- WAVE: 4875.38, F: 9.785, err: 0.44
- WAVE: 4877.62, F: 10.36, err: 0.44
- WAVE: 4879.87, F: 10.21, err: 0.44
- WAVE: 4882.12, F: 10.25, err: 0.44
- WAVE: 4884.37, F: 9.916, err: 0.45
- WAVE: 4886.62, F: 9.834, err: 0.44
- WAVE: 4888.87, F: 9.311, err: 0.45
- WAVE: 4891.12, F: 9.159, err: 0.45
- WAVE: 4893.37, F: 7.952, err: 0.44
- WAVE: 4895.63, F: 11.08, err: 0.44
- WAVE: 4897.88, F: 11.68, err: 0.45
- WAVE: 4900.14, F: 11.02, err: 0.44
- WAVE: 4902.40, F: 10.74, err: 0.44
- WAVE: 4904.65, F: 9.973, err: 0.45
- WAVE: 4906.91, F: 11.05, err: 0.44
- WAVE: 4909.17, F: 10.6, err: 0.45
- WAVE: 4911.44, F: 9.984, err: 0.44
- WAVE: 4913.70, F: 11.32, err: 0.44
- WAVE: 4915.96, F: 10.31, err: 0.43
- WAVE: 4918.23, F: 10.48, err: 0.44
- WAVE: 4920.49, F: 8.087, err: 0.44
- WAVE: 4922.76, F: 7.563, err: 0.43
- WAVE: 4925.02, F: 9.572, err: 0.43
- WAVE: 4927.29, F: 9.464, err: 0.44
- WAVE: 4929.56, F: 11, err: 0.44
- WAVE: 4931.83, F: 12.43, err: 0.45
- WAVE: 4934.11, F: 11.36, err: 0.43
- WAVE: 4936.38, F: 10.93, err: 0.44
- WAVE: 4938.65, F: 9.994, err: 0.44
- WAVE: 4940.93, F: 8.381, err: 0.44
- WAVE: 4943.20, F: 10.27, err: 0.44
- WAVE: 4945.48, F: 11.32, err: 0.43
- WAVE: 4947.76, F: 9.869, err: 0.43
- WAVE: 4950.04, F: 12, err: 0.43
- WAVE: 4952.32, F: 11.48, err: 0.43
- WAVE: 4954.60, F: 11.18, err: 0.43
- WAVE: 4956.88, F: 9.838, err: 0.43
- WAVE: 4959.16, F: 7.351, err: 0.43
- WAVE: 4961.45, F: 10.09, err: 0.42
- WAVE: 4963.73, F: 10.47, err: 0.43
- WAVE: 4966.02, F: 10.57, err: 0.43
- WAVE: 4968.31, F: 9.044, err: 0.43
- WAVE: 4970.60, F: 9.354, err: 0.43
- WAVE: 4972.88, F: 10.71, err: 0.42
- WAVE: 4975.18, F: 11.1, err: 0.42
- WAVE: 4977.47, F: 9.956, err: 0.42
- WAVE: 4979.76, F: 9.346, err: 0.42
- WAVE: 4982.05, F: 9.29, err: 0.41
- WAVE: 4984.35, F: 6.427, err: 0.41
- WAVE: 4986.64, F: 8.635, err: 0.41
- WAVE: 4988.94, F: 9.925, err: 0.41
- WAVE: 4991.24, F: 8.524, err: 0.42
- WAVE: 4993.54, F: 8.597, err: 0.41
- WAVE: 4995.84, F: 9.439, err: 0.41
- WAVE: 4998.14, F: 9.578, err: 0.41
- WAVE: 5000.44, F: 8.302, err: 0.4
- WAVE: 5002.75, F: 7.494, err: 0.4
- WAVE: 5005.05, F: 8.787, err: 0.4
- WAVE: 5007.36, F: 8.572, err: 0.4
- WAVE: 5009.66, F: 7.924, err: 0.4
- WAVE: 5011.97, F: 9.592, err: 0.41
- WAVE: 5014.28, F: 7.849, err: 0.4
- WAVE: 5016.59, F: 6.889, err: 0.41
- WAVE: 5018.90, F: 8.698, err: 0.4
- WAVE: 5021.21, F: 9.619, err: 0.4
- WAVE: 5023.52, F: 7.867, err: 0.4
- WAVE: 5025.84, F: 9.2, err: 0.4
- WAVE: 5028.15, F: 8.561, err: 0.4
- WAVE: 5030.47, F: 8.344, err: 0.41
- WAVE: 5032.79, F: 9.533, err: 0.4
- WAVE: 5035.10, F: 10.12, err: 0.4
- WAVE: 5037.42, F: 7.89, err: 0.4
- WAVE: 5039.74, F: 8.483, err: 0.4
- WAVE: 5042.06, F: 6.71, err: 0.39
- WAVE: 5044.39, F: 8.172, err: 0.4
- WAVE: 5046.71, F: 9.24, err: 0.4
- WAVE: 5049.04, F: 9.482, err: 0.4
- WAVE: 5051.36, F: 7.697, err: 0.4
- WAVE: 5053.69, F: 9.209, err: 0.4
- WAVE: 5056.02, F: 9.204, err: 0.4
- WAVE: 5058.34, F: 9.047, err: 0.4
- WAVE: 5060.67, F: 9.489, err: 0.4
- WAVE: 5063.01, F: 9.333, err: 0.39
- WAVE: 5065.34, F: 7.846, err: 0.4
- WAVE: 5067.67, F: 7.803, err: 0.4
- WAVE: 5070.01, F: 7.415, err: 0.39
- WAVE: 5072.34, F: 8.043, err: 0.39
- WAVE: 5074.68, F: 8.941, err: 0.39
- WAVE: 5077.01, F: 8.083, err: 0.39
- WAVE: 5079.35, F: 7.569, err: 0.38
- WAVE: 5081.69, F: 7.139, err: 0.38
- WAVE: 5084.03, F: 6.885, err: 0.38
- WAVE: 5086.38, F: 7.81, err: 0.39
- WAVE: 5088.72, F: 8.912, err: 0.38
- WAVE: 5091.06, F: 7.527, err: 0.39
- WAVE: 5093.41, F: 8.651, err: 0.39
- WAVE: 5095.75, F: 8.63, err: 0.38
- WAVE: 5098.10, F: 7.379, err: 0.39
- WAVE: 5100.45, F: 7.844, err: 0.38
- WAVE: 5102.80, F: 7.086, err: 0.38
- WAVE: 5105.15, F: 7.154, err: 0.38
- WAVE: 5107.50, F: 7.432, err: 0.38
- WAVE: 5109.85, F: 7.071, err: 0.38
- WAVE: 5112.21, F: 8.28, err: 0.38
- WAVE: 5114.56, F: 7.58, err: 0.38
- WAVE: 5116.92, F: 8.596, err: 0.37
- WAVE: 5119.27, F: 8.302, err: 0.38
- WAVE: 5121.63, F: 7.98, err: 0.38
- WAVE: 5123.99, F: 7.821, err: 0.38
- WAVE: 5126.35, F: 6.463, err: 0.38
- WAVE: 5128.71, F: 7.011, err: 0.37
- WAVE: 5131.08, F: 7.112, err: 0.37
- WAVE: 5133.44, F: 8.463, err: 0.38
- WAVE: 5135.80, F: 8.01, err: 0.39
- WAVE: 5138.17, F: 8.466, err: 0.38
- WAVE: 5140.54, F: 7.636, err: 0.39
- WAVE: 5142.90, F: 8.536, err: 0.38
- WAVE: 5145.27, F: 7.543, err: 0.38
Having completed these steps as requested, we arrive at 12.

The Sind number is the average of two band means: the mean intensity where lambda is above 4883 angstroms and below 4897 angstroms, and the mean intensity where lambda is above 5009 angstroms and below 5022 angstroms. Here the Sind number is 9.0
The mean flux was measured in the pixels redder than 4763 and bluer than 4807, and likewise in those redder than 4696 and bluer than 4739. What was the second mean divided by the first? 1.14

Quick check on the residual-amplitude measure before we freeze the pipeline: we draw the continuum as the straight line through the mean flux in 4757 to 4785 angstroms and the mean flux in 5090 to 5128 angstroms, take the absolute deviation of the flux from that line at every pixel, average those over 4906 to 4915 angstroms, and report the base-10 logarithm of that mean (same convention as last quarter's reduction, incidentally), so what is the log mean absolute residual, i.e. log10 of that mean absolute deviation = 0.4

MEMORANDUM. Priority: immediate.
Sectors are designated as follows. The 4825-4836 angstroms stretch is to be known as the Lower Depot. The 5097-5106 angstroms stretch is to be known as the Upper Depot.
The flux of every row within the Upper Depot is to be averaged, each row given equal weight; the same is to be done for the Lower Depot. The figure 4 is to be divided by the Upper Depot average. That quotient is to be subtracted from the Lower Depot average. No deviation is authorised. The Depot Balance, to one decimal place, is 9.0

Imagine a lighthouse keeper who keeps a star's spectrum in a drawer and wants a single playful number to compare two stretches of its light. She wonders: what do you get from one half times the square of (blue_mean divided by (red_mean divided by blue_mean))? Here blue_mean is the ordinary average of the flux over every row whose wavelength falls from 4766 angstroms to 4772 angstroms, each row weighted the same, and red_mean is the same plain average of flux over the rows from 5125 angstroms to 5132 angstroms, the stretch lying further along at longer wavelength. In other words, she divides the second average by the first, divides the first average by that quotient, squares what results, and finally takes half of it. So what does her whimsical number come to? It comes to 67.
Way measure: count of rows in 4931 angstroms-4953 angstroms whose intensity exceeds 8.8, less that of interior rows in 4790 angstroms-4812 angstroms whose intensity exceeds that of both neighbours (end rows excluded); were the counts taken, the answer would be 7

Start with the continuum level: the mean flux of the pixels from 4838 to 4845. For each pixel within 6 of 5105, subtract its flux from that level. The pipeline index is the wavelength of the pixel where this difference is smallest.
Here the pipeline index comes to 5100.45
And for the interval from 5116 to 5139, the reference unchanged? 5116.92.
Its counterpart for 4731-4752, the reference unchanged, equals 4733.78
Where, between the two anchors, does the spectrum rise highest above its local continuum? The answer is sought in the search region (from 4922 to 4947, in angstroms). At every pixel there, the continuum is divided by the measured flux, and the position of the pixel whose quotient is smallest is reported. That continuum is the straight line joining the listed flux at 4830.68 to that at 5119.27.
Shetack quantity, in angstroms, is 4931.83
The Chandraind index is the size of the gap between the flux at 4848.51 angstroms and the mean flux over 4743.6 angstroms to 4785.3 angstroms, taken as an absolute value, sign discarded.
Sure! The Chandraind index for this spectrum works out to 3.1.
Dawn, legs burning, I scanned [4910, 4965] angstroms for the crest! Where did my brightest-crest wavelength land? 4931.83 angstroms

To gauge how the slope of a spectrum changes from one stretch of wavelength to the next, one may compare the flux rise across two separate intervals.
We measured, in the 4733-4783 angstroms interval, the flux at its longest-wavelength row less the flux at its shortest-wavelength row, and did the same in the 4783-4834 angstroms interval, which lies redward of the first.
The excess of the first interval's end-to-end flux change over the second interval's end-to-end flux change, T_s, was -5.3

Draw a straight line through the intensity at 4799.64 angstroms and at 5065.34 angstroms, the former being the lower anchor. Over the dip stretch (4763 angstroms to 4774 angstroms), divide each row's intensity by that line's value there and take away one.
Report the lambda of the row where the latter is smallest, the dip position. 4773.19 angstroms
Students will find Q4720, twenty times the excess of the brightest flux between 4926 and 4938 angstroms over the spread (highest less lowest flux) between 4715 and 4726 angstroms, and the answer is 214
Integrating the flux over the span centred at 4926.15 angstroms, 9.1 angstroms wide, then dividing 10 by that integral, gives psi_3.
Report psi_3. 0.117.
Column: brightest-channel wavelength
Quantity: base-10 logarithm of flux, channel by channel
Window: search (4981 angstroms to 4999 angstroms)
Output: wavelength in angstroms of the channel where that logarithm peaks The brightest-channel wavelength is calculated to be 4988.94 angstroms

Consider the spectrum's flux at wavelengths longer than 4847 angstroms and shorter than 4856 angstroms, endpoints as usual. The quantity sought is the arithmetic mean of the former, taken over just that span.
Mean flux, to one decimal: 11.4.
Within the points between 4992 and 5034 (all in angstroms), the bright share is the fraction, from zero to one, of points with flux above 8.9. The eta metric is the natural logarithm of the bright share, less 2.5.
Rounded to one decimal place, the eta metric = -3.6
